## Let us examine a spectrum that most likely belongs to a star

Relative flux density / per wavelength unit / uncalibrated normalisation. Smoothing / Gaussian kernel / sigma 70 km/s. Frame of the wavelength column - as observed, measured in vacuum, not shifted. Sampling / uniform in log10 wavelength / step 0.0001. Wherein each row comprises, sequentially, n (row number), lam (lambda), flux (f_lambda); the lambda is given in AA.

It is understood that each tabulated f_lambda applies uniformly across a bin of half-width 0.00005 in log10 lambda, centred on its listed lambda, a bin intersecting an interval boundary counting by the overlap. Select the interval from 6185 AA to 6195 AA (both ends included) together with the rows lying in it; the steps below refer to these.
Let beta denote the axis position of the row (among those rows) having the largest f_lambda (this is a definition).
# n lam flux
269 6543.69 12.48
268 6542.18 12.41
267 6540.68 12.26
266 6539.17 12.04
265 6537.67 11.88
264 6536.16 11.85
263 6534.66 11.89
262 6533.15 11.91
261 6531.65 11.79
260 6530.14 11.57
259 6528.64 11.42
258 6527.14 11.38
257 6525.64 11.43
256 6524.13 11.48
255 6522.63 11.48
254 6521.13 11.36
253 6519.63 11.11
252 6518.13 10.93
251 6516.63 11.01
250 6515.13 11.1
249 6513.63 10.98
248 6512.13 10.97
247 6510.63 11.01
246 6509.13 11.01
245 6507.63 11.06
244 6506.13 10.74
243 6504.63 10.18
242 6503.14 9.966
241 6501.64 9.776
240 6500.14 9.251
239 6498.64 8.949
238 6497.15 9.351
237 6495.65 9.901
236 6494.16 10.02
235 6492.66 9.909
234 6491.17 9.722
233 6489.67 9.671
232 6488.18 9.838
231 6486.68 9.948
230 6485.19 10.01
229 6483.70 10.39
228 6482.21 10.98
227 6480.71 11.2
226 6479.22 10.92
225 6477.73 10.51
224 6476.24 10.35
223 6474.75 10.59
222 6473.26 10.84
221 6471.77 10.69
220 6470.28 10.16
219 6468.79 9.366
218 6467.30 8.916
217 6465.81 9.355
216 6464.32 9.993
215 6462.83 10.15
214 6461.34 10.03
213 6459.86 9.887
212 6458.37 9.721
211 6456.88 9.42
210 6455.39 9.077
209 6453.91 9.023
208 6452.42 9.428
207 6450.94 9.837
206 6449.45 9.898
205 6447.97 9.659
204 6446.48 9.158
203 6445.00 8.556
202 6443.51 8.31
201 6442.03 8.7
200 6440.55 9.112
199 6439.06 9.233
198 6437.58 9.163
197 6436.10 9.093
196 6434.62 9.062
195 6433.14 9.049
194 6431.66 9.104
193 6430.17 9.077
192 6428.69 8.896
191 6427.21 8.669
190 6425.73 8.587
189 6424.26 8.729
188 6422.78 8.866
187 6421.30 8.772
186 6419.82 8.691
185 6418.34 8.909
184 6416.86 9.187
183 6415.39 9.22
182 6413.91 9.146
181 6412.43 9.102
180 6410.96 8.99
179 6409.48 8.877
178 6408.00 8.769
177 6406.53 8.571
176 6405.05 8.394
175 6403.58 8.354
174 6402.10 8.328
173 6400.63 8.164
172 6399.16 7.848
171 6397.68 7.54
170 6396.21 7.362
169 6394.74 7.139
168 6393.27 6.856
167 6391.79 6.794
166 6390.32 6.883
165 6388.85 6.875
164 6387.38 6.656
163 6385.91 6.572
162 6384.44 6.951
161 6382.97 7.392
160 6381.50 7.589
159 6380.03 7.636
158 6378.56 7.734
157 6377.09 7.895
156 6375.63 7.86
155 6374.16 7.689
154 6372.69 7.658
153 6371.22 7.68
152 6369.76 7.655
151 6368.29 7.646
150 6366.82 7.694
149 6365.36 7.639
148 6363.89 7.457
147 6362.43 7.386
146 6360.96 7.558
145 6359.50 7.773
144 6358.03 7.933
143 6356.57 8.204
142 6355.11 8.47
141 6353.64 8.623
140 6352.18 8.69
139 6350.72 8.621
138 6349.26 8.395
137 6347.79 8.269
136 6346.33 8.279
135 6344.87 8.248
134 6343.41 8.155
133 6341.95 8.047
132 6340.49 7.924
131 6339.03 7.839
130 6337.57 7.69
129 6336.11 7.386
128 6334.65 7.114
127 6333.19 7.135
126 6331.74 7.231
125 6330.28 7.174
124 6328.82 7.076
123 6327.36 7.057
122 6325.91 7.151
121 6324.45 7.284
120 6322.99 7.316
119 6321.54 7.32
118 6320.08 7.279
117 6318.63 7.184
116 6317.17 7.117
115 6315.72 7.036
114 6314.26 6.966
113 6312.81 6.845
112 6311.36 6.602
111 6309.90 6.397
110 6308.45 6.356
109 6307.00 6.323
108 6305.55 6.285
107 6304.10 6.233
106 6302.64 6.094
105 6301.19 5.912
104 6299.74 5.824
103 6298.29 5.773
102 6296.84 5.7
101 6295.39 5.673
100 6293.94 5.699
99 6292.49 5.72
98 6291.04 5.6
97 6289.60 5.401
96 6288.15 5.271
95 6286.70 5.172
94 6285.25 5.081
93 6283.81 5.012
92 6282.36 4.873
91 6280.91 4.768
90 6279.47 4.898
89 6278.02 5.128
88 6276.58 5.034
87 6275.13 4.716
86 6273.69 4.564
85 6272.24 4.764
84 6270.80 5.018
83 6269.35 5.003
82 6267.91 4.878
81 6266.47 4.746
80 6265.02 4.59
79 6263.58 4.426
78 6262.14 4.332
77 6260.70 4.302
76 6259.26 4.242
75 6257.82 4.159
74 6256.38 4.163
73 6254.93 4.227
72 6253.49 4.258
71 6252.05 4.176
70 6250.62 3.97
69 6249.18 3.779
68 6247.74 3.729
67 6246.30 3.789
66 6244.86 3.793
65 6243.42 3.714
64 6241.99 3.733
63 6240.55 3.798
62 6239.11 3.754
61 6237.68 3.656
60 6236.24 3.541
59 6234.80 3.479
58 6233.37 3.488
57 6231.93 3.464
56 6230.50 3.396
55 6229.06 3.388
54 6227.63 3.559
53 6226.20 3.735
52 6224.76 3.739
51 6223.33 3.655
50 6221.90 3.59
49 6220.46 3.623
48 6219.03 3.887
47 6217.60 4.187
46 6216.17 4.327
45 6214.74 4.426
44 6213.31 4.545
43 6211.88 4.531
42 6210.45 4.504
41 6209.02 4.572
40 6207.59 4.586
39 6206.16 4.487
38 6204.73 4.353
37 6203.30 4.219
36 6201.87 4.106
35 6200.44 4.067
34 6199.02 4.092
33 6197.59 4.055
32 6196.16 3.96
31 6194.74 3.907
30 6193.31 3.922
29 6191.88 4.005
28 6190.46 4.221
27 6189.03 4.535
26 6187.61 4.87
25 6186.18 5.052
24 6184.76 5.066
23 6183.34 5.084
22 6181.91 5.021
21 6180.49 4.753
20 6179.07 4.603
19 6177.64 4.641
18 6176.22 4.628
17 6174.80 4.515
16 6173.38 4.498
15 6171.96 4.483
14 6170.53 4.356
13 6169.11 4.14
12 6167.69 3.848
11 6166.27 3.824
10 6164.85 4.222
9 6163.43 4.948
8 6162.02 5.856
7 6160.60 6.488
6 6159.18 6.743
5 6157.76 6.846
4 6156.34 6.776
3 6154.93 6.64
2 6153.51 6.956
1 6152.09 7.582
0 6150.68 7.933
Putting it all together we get 6186.18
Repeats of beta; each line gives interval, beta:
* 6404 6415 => 6413.91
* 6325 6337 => 6336.11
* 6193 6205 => 6204.73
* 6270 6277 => 6276.58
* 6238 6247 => 6240.55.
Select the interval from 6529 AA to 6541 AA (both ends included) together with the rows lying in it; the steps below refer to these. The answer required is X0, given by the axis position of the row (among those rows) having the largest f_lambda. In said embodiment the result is 6540.68 AA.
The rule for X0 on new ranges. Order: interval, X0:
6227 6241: 6240.55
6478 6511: 6480.71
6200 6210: 6207.59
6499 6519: 6515.13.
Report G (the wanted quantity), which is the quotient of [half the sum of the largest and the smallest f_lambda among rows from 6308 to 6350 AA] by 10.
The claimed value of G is 0.74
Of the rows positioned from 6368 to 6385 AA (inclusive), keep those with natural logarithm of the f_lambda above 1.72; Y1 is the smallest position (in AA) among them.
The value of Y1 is 6368.29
